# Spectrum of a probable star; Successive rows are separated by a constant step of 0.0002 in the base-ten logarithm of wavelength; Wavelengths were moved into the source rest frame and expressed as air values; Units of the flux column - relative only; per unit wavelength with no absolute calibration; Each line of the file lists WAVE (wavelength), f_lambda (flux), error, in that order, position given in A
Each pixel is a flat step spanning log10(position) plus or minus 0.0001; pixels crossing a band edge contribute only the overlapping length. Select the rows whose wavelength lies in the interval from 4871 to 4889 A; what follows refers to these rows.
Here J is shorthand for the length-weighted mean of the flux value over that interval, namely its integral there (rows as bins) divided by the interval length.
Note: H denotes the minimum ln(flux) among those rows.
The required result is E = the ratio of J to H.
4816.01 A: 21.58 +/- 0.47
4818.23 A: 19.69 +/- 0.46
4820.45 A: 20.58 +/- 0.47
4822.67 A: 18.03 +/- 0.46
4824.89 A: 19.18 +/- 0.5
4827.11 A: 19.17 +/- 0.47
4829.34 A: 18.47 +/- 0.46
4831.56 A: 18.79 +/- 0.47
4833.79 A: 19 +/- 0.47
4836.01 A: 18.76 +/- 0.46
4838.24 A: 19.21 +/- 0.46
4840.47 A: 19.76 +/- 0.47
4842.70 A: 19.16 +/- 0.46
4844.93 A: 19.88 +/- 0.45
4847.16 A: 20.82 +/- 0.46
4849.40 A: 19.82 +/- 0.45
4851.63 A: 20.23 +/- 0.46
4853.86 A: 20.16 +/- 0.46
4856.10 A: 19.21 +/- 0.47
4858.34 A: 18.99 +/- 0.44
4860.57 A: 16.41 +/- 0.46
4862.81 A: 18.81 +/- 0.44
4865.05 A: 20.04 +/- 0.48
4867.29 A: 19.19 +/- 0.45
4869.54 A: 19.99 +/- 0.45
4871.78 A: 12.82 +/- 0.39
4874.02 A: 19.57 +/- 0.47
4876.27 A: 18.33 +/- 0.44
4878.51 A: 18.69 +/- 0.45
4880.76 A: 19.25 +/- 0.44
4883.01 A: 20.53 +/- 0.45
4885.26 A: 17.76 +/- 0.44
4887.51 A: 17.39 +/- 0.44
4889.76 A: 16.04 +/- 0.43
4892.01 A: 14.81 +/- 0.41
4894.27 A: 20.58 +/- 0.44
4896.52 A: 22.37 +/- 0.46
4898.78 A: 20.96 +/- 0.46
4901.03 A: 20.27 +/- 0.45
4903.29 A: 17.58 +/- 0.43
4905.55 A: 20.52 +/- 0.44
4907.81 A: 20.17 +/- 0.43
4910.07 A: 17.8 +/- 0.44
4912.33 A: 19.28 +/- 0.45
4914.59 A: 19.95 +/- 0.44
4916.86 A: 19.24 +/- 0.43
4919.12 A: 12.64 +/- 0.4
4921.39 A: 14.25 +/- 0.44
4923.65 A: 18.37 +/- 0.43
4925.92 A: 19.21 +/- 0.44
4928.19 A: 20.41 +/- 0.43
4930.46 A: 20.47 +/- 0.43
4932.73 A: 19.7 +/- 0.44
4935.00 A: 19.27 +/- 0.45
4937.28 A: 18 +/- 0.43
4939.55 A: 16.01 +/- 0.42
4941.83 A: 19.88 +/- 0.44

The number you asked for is 7.10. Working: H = 2.55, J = 18.1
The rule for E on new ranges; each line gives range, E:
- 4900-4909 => 6.84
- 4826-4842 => 6.52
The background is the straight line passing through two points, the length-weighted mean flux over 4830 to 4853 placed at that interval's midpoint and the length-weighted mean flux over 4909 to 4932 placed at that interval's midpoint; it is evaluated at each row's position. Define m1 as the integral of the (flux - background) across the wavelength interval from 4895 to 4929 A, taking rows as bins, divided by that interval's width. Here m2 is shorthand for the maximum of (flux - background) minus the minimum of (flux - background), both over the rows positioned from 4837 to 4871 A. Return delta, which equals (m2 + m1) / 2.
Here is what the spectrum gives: 2.4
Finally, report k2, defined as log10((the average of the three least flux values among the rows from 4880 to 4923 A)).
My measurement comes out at 1.14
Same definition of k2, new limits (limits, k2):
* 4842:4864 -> 1.26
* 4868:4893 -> 1.16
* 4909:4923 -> 1.17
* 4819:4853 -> 1.27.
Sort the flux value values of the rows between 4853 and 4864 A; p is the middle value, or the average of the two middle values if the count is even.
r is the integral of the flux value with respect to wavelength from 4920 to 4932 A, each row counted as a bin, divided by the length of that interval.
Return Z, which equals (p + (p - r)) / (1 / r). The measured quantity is 360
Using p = 19.0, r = 18.5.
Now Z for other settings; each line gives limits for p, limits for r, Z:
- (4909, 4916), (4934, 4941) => 370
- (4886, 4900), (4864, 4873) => 359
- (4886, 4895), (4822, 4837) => 275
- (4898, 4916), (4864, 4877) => 399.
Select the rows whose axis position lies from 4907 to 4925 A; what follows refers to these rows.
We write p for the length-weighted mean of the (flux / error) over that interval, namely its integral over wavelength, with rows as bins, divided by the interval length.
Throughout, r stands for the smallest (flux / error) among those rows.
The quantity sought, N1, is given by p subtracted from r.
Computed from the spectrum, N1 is -9.2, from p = 40.8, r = 31.6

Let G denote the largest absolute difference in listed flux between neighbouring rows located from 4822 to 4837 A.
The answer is 1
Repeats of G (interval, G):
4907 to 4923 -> 7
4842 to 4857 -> 1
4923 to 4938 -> 1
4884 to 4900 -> 6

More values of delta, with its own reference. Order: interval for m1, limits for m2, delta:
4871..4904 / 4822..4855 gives 1.5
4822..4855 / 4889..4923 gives 4.6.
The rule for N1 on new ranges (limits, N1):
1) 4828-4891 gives -8.7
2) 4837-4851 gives -1.5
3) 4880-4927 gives -10.6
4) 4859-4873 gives -7.3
